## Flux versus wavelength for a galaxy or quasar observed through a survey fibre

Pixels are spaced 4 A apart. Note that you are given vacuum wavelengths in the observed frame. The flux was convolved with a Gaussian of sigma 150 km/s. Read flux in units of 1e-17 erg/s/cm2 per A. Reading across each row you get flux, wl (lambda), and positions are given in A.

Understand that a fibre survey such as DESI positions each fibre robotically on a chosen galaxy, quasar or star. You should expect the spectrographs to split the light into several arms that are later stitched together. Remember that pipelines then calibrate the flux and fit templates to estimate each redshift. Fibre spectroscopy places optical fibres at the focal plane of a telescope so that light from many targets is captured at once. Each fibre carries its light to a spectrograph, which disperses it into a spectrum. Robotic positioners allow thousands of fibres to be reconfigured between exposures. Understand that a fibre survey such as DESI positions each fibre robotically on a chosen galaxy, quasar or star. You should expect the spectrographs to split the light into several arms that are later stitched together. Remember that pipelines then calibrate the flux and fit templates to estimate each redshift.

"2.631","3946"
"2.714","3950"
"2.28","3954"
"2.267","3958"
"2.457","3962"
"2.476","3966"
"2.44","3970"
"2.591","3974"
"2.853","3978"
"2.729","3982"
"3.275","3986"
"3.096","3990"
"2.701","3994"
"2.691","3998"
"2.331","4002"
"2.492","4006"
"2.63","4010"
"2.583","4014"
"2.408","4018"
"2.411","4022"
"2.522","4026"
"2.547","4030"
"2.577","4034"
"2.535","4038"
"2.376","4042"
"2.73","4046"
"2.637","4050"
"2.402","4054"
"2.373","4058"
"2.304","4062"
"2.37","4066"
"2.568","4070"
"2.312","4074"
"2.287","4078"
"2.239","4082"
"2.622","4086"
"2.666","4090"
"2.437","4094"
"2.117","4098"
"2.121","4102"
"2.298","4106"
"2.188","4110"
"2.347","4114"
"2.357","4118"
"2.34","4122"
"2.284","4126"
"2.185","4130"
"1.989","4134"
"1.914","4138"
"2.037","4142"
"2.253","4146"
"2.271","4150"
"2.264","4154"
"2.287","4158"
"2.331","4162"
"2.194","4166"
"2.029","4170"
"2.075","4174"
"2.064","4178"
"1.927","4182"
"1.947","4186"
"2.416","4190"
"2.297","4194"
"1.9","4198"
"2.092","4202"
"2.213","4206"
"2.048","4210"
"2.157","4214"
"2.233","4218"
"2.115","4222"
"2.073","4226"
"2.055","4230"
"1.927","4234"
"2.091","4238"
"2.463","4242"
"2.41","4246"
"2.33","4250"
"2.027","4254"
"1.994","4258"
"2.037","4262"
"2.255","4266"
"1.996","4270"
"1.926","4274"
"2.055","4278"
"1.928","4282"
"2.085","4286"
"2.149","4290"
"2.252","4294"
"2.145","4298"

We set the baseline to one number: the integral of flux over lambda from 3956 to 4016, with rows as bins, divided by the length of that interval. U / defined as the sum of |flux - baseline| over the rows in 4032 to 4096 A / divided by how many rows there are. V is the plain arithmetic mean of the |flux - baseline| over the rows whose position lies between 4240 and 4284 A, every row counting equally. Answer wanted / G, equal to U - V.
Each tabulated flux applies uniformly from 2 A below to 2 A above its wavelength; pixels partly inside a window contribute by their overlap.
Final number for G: -0.32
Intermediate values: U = 0.19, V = 0.51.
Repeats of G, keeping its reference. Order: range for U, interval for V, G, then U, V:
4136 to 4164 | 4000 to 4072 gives 0.28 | 0.45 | 0.16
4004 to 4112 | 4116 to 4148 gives -0.26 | 0.21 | 0.47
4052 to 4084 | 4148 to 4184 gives -0.20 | 0.28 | 0.48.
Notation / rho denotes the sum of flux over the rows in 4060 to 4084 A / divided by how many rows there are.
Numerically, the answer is 2.3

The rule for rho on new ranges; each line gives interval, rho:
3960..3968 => 2.5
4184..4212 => 2.1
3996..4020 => 2.5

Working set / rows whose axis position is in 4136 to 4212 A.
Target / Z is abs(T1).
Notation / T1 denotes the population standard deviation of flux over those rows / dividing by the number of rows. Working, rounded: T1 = 0.15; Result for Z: 0.15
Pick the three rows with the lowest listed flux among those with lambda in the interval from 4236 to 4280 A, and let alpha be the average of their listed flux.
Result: 1.97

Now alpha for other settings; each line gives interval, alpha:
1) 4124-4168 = 1.98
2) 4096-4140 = 2.01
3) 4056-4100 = 2.21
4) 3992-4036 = 2.38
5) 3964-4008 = 2.42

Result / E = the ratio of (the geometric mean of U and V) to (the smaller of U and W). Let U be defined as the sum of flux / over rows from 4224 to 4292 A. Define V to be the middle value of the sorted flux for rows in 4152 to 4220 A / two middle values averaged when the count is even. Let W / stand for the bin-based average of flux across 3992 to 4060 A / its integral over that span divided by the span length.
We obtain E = 3.5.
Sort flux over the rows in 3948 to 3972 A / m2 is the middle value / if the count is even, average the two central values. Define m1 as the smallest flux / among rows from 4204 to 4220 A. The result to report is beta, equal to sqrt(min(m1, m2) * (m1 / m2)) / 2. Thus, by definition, 0.65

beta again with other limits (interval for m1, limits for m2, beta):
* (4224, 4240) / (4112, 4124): 0.63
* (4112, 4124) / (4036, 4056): 0.73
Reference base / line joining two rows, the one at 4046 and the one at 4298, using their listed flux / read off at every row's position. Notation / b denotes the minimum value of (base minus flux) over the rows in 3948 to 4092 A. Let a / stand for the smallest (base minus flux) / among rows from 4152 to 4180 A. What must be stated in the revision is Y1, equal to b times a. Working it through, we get -0.053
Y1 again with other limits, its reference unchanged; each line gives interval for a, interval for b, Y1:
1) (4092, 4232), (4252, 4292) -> 0.001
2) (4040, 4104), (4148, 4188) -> -0.005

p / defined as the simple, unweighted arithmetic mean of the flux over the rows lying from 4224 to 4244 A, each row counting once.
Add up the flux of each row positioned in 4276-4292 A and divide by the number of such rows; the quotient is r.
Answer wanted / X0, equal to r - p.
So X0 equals -0.07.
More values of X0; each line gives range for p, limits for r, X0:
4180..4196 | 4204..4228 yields -0.01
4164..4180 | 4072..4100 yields 0.29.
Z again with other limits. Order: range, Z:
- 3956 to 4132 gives 0.23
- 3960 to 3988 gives 0.28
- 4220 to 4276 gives 0.17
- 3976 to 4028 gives 0.26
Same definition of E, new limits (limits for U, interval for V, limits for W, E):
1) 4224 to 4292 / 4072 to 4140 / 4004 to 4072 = 3.6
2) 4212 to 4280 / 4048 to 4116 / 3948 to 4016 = 3.5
